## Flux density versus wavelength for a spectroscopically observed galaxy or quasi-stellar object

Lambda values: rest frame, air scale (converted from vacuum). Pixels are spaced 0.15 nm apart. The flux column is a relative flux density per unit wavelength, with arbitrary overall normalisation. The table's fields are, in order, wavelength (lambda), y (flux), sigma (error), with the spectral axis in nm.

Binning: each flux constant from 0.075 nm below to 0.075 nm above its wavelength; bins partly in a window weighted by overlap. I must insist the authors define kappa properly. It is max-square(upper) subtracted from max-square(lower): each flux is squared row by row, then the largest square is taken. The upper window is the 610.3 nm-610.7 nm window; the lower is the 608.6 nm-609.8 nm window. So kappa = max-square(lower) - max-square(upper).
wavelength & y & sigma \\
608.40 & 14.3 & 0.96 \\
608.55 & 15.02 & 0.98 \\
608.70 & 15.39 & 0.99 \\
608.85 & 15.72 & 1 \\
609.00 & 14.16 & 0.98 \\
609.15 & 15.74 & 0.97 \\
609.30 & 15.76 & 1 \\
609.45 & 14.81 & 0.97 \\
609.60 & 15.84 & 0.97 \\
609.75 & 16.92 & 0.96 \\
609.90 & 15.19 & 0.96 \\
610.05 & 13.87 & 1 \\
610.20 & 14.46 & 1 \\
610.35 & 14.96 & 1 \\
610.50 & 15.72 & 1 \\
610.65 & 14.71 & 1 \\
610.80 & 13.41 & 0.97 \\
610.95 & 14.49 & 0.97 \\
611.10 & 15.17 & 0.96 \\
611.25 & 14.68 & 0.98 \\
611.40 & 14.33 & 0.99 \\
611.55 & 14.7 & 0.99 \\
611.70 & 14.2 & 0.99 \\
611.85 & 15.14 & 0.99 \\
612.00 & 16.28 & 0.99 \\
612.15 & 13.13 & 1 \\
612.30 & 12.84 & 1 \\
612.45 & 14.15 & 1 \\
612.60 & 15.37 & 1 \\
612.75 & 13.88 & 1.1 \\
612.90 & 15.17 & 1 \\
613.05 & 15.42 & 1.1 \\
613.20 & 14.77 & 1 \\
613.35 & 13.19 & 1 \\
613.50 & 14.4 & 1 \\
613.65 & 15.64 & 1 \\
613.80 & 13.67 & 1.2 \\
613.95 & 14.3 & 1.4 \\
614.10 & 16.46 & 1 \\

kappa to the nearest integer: 39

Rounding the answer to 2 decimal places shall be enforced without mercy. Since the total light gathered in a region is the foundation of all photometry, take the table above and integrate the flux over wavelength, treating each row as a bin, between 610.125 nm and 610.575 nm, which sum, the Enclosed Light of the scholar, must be 6.77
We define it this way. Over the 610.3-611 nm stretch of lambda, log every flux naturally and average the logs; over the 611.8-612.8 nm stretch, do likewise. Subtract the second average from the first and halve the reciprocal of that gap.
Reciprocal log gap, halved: 25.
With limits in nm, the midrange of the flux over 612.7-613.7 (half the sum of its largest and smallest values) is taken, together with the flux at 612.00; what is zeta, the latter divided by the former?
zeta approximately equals 1.13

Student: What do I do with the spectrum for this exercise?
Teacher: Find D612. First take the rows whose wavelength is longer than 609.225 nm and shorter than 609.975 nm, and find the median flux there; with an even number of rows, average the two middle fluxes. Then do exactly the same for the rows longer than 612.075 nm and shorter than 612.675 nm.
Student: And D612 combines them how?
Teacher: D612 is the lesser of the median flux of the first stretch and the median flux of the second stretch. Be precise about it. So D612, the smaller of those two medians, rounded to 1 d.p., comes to 13.6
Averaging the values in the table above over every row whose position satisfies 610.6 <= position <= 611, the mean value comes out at 14.2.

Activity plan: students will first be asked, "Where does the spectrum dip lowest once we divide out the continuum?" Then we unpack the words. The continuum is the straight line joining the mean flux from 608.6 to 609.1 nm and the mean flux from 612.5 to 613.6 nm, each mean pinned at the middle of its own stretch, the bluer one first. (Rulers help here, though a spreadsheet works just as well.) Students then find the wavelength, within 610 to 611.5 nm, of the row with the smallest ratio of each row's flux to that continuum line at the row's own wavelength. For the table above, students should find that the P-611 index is 610.80 nm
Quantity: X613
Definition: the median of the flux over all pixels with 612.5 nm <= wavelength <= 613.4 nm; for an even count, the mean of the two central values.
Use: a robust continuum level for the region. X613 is 15.0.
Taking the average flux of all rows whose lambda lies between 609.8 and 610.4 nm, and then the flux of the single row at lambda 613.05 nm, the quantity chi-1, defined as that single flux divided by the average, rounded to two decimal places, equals 1.05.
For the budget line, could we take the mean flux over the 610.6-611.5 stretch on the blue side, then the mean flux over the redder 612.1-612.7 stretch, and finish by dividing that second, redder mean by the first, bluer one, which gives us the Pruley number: 0.96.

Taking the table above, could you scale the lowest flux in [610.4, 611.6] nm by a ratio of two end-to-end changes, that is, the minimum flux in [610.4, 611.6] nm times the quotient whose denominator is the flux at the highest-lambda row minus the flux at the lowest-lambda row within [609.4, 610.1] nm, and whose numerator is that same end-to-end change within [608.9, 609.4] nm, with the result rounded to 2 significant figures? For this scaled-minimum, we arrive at -23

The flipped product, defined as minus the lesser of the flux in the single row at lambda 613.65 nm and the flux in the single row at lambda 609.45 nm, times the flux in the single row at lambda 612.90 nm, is -225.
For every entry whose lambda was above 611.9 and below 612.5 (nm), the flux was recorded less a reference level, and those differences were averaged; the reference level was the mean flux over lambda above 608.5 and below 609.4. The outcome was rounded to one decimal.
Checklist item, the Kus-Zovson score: -1.2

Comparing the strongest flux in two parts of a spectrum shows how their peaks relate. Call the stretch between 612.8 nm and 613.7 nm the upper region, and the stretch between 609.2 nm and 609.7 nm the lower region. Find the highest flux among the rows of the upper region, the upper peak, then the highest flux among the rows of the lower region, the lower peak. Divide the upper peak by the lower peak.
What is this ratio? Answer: 0.99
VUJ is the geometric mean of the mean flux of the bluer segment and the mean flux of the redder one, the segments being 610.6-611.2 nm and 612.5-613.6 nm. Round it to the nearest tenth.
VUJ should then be 14.5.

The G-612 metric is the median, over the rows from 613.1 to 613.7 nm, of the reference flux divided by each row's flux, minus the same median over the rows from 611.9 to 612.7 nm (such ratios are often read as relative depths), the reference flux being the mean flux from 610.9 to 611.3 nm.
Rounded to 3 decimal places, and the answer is -0.031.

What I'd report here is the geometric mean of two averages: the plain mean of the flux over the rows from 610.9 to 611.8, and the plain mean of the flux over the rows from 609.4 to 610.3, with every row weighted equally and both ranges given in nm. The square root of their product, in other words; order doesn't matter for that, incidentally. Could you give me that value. 14.9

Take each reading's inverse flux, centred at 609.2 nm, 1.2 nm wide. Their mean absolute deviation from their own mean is 0.0024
